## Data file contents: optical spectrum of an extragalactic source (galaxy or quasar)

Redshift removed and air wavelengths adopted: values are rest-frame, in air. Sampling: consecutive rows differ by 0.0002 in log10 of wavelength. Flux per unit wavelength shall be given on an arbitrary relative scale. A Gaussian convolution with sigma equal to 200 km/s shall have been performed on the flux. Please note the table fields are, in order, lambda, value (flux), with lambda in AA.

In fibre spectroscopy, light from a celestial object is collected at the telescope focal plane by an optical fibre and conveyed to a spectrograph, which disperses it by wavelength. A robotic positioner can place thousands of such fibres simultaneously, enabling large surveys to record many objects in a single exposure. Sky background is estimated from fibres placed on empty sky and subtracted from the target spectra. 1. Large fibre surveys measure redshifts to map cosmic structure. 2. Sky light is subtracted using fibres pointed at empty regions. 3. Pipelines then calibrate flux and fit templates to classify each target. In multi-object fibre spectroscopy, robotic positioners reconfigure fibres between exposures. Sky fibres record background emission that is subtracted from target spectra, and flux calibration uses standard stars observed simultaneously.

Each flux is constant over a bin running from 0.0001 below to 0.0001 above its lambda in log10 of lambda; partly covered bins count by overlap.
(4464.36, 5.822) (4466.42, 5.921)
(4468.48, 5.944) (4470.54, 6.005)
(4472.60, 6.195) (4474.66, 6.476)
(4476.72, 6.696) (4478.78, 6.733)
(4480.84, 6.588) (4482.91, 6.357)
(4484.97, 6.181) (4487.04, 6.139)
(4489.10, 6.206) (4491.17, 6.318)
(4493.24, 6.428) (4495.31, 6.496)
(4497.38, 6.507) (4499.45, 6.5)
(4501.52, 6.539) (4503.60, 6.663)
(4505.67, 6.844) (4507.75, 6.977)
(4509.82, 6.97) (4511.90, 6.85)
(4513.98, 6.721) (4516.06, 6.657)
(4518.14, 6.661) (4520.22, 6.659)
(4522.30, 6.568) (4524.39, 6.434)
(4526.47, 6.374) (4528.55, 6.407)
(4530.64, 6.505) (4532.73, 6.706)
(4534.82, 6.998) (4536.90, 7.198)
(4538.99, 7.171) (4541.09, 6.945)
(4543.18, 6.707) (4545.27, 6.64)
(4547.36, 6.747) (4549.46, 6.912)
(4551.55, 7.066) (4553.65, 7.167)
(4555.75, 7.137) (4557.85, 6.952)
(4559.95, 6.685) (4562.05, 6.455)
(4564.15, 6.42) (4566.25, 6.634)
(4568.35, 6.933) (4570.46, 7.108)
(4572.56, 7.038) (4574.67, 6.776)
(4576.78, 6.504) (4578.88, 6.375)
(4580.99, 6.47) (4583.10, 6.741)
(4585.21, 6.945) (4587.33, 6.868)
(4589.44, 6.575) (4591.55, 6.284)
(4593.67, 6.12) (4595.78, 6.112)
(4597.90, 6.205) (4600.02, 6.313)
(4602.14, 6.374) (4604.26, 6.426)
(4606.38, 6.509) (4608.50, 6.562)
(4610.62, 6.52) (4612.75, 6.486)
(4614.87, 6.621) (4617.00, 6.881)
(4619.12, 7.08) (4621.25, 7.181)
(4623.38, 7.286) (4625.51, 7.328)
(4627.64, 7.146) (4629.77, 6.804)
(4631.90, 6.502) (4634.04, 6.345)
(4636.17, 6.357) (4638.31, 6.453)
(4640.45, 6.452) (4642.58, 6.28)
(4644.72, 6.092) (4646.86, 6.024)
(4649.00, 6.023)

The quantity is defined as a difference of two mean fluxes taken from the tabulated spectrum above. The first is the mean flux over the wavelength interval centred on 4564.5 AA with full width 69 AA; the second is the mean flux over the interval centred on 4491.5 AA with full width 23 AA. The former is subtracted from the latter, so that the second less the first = -0.34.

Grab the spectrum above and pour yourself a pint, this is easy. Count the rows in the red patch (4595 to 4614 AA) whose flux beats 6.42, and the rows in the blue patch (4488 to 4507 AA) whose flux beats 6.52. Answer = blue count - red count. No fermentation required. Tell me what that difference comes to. -2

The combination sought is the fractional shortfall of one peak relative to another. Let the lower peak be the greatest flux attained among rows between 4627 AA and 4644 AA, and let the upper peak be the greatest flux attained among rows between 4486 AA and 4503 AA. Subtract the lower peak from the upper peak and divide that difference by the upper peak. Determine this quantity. -0.09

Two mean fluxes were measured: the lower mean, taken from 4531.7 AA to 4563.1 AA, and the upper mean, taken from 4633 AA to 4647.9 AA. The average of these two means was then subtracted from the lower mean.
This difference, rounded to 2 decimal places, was 0.31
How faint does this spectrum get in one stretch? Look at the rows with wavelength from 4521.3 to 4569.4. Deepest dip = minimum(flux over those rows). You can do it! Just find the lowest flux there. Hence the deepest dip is 6.374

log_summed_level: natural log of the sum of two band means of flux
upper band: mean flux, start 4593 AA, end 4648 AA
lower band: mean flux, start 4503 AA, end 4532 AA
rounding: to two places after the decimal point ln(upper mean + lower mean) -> 2.58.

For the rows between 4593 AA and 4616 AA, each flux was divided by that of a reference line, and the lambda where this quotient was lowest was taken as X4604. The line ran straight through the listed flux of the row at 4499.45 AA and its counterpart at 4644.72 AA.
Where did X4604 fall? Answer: 4595.78 AA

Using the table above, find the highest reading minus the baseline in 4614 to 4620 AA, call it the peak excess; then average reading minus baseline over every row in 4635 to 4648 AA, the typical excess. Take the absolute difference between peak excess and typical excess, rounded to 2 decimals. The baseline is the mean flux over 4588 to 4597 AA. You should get 0.80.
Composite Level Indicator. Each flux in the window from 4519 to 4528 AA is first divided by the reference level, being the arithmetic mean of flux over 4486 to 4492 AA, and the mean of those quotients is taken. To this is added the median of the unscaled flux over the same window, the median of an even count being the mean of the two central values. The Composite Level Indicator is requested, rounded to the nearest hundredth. 7.55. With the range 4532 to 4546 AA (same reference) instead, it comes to 8.06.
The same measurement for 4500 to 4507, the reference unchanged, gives 7.74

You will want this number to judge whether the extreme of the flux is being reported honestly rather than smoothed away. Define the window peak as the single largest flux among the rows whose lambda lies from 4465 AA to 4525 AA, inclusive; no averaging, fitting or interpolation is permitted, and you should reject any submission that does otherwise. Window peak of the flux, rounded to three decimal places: 6.977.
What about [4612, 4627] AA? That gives 7.328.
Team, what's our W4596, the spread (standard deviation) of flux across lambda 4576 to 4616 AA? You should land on 0.22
